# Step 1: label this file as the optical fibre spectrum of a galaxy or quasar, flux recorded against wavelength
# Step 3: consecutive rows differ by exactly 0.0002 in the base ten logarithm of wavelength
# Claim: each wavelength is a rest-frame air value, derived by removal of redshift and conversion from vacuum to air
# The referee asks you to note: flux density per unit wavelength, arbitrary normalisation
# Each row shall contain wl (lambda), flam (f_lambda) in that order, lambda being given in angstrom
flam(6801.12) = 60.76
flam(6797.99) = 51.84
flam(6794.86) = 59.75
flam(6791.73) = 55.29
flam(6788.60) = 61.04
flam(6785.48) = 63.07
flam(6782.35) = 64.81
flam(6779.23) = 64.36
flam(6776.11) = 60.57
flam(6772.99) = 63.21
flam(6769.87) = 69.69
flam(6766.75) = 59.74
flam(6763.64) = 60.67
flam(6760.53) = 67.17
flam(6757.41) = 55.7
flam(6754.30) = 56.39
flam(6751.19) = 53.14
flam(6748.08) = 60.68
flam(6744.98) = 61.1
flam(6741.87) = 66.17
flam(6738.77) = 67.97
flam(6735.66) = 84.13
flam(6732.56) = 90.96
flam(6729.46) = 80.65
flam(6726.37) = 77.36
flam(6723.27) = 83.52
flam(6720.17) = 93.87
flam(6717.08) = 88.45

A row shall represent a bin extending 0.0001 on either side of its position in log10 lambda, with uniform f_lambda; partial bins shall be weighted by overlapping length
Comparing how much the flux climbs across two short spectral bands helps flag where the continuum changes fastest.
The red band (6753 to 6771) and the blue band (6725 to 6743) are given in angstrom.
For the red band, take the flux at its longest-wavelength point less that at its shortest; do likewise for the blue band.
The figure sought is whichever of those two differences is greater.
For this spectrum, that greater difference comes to 13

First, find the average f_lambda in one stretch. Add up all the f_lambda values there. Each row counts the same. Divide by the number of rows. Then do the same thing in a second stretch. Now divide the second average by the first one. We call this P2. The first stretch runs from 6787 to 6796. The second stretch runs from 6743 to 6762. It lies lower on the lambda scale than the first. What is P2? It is 1.01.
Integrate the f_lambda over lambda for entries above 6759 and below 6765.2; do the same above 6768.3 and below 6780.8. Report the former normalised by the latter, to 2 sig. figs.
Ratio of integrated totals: 0.49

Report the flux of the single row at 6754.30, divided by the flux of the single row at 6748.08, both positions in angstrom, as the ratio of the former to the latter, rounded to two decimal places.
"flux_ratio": 0.93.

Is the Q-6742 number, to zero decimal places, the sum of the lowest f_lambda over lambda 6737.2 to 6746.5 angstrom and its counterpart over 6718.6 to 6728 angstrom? 138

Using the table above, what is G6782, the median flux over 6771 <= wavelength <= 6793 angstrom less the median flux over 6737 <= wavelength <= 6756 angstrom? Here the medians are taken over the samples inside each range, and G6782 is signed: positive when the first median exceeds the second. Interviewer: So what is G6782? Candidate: 2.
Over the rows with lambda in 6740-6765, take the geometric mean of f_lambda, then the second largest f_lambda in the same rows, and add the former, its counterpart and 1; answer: 127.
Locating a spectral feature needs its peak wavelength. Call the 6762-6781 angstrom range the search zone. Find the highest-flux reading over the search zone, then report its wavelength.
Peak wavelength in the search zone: 6769.87 angstrom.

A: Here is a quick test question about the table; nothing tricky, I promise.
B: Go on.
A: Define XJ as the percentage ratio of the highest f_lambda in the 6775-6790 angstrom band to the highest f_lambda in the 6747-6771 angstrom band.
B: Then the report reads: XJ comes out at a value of 93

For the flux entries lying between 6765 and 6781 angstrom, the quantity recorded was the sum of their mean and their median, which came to 127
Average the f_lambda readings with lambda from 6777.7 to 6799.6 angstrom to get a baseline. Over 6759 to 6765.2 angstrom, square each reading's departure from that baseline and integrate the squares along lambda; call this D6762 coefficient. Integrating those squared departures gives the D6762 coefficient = 160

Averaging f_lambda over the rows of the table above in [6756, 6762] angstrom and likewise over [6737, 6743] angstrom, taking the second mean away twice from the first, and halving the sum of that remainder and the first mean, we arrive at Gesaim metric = -6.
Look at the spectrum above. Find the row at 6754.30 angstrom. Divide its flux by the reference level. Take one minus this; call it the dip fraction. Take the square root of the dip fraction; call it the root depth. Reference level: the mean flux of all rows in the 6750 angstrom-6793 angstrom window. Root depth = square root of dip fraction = 0.28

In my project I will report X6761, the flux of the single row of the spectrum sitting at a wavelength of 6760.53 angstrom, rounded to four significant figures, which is 67.17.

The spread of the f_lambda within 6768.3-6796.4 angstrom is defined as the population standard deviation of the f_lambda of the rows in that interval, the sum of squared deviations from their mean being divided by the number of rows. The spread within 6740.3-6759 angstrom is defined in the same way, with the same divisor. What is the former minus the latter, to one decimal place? -0.5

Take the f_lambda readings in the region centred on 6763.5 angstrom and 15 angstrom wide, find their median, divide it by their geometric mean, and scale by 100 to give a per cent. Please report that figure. 97.2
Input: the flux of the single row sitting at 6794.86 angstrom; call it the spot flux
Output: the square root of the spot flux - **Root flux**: 7.7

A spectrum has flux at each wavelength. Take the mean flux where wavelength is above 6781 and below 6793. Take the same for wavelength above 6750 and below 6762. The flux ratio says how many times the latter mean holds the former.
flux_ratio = 1.0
